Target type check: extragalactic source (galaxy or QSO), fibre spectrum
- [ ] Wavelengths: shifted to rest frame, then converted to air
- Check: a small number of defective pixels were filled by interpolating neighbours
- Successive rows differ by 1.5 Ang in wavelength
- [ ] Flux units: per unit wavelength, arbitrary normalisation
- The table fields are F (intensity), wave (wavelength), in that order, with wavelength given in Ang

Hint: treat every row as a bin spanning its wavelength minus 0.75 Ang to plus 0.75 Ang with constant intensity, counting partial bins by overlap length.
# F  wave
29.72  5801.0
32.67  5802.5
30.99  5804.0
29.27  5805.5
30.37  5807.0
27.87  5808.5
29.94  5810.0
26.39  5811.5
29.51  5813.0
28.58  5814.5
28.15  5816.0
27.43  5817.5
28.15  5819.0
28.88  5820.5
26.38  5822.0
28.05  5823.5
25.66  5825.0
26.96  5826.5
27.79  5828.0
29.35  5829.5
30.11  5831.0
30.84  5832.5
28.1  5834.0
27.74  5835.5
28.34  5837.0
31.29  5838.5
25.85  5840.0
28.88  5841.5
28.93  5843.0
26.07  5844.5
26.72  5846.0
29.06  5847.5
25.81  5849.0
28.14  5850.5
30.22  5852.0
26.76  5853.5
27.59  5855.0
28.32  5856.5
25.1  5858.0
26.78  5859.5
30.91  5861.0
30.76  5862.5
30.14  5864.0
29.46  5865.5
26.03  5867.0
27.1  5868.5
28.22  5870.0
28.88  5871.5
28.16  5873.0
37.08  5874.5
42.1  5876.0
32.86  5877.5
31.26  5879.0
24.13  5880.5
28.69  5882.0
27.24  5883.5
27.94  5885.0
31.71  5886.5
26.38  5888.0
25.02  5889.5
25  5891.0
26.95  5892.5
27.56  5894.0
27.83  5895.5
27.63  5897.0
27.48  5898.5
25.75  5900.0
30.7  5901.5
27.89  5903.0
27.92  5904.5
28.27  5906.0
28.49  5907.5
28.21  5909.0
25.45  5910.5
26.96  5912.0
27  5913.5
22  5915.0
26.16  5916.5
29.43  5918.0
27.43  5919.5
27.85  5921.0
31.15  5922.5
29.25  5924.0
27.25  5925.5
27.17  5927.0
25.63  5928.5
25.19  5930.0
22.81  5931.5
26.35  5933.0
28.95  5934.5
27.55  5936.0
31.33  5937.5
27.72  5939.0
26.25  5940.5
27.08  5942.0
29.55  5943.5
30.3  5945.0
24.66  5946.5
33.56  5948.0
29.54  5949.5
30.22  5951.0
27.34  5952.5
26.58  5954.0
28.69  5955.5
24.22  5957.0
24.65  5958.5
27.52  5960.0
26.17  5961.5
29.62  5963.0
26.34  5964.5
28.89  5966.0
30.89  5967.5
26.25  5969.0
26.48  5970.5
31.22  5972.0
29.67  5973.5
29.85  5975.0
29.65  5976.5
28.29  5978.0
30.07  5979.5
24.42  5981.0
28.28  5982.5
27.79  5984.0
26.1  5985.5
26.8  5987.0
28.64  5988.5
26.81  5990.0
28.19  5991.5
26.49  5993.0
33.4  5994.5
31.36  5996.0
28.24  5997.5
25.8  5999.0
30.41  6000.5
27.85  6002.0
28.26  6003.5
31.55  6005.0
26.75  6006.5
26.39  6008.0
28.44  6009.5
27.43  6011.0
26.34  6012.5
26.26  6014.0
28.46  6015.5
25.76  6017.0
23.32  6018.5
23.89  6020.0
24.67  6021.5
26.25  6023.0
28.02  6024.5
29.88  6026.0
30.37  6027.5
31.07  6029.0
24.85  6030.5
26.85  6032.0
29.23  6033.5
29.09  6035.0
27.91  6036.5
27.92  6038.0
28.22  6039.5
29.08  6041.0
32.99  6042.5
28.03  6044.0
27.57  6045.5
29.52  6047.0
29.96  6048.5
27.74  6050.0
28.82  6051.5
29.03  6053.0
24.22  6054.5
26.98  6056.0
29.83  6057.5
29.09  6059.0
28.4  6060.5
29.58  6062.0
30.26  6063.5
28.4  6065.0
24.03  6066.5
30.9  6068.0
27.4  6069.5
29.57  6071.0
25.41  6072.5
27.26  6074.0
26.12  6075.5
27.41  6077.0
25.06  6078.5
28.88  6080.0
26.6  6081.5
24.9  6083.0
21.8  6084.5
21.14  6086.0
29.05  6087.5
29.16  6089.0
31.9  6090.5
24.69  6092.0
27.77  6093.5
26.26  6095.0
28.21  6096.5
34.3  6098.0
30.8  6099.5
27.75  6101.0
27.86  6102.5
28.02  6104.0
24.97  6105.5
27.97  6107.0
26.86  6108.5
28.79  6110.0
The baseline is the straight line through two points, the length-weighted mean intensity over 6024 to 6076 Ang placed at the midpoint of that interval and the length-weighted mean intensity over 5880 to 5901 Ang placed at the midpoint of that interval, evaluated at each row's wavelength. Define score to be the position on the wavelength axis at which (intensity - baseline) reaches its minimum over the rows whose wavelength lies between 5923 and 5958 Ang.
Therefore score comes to 5931.5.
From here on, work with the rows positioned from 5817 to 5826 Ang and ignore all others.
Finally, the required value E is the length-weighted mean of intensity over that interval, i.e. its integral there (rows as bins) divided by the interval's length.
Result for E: 27.41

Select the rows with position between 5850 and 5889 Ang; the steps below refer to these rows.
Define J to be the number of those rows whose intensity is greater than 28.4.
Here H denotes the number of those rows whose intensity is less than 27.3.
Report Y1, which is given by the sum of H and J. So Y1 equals 20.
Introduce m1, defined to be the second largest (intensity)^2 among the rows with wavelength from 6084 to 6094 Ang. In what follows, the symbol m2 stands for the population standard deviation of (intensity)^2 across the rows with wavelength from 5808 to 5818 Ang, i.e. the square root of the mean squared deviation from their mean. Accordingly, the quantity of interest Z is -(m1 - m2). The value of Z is -787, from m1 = 850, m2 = 63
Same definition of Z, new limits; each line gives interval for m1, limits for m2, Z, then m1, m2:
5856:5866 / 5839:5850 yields -867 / 946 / 79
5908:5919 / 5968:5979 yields -698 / 796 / 98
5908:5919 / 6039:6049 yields -693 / 796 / 102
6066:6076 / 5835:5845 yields -776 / 874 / 98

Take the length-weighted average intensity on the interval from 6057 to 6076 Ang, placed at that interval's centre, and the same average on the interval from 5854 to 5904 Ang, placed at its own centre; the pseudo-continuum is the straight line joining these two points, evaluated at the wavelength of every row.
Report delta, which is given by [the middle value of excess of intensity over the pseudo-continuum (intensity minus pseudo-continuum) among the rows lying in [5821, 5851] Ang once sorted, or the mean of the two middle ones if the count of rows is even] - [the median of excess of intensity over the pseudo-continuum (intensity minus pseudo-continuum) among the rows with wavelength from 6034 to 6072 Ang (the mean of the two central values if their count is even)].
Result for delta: -1.4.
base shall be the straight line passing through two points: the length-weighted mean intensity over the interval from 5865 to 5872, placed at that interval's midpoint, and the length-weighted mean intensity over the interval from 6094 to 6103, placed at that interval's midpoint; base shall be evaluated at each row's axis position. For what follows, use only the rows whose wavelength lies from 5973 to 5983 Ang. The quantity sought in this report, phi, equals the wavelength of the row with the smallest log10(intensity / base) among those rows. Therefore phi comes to 5981.0 Ang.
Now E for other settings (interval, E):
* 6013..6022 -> 25.44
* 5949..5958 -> 27.63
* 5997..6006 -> 28.64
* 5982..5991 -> 27.40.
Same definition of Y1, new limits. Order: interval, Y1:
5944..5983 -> 22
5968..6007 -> 19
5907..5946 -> 21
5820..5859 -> 18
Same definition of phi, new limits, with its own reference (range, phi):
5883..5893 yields 5891.0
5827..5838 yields 5835.5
